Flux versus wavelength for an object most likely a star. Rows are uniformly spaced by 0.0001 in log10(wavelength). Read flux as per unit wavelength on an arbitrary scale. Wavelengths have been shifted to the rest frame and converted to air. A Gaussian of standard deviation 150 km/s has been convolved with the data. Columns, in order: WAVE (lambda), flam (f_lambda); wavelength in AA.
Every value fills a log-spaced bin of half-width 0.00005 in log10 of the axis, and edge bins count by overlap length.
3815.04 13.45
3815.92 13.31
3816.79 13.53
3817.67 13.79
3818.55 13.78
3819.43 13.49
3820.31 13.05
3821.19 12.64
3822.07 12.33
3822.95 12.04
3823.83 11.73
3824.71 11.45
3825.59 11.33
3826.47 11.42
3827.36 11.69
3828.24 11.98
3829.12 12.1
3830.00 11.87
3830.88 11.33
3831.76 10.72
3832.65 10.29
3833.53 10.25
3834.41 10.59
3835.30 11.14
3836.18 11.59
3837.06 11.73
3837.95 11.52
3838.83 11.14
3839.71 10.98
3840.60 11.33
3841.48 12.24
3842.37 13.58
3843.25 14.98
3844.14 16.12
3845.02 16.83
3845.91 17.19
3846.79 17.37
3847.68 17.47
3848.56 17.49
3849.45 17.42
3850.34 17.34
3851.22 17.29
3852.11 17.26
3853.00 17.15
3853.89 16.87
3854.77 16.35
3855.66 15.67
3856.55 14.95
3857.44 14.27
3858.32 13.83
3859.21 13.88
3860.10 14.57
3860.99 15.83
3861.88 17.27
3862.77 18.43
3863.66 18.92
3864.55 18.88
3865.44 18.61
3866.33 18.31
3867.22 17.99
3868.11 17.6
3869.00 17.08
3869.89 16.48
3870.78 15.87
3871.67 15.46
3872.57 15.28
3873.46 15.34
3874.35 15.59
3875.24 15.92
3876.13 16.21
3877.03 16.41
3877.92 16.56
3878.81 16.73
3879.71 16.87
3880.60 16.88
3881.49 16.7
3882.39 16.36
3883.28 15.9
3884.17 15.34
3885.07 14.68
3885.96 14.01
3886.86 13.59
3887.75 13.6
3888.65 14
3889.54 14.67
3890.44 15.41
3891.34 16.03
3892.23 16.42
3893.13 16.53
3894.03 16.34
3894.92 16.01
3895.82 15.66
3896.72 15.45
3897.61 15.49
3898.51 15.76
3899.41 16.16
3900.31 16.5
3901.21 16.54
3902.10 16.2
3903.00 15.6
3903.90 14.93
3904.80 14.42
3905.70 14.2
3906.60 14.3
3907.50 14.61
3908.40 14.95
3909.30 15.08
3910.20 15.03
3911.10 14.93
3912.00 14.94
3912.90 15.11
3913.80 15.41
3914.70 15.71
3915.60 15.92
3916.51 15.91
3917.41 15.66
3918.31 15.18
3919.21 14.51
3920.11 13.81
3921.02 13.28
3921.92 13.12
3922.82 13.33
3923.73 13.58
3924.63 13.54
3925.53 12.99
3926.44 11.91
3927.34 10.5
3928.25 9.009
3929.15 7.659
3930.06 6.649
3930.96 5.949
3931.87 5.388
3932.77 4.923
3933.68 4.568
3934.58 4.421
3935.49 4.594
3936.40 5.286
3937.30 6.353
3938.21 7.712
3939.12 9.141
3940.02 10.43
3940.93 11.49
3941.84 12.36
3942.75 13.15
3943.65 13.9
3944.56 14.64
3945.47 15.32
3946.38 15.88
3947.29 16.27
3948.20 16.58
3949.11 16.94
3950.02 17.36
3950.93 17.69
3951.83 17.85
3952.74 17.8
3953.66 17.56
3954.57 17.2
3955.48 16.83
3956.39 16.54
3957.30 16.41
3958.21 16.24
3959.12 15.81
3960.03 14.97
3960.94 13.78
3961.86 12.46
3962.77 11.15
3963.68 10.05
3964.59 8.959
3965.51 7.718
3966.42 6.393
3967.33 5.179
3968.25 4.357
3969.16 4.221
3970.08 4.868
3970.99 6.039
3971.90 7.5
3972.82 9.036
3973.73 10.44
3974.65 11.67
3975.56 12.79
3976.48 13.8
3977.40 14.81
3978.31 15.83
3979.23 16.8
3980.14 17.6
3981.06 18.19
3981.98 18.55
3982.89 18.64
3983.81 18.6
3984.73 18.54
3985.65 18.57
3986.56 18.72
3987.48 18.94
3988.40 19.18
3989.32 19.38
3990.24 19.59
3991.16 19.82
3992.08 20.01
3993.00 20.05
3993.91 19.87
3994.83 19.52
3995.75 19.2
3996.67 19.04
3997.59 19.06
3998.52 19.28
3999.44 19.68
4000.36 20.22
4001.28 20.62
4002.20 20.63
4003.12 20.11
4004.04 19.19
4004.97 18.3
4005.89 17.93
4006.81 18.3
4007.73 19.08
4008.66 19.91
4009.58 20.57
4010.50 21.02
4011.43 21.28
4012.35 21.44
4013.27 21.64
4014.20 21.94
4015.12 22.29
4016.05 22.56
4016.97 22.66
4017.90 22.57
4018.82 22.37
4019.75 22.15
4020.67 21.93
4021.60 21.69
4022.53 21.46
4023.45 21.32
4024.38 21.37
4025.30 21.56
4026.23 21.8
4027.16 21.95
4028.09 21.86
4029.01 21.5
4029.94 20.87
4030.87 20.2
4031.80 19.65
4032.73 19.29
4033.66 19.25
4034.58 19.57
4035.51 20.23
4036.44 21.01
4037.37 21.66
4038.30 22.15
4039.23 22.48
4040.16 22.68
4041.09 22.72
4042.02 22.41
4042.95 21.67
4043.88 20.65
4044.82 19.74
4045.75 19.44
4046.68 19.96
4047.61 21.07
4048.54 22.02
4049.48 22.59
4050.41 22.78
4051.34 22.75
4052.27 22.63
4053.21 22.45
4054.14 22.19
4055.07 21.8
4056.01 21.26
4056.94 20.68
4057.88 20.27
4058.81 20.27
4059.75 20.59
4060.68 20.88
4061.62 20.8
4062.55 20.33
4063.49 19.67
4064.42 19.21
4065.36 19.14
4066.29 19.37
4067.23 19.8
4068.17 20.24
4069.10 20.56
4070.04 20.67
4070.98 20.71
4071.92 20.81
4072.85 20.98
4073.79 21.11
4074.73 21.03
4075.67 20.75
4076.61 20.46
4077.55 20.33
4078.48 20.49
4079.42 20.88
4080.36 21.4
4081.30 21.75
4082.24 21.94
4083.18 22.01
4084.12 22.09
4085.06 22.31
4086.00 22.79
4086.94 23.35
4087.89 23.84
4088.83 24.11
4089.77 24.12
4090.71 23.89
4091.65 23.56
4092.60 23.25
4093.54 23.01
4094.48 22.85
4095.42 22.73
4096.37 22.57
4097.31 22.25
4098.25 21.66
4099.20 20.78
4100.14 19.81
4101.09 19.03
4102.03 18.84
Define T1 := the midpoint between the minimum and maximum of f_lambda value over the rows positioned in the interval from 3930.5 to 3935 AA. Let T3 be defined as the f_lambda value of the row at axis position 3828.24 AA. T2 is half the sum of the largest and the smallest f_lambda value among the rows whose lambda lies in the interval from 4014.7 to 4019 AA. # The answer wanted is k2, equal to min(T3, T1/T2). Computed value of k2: 0.2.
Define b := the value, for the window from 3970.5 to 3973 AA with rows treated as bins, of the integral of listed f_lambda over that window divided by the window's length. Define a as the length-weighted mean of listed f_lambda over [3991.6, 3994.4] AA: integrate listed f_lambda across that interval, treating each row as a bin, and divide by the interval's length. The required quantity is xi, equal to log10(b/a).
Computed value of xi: -0.44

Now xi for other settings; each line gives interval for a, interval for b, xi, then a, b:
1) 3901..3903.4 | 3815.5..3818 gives -0.07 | 16.1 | 13.6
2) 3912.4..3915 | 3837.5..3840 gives -0.14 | 15.4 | 11.2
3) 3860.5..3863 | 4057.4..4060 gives 0.08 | 17.0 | 20.3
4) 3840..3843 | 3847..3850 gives 0.15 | 12.5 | 17.4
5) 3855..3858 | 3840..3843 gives -0.08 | 15.0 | 12.5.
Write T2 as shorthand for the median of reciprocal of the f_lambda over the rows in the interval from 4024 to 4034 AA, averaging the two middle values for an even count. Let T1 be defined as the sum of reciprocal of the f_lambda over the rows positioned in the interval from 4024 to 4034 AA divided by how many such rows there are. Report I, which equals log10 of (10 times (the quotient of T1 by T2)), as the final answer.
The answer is 1.01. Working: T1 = 0.048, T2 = 0.05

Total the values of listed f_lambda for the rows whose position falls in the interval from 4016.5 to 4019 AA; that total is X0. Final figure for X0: 68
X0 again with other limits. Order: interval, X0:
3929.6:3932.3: 18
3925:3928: 35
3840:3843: 37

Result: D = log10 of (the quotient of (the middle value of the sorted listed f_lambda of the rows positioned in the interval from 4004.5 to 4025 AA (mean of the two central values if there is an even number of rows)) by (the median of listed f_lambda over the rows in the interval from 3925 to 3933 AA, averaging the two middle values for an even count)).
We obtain 0.45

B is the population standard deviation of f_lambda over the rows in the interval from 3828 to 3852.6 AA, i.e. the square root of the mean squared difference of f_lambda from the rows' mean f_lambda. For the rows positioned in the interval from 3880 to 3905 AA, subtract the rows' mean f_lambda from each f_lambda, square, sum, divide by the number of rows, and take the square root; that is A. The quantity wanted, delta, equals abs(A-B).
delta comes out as 1.9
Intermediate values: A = 0.9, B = 2.81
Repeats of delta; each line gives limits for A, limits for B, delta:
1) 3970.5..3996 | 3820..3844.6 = 2.8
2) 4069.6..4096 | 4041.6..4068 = 0.1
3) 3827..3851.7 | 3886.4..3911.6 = 1.9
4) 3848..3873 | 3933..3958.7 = 3.2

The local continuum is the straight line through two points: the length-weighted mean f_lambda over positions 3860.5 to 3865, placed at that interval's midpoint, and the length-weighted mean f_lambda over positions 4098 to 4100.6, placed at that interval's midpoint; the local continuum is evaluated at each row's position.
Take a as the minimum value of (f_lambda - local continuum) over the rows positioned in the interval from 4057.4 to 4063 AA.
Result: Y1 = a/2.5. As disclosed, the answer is 0.0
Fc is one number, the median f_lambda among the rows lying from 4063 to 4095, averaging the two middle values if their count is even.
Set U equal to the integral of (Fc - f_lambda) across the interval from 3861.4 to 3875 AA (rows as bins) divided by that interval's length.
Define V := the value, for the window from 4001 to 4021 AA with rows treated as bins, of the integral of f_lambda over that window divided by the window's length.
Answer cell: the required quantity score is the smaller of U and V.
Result 4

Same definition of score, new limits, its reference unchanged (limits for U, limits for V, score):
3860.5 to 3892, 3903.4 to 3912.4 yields 5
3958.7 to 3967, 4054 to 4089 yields 10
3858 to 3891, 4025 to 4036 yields 5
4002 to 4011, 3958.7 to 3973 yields 2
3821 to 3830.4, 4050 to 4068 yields 9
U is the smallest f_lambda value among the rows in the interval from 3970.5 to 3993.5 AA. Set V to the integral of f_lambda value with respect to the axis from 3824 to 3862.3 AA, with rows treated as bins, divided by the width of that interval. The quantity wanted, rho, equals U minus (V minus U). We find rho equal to -2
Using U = 6.039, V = 14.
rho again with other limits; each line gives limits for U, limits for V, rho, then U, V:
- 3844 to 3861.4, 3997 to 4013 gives 8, 13.83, 20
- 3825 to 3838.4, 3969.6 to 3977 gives 11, 10.25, 10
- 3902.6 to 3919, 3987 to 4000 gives 9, 14.2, 19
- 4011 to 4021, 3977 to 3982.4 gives 26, 21.28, 17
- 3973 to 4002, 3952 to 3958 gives 4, 10.44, 17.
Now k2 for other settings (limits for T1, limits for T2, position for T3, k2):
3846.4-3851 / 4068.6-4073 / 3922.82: 0.8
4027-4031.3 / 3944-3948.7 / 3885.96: 1.4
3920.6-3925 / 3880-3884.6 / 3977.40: 0.8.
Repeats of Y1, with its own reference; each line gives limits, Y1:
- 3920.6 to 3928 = -3.2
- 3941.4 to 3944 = -2.6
